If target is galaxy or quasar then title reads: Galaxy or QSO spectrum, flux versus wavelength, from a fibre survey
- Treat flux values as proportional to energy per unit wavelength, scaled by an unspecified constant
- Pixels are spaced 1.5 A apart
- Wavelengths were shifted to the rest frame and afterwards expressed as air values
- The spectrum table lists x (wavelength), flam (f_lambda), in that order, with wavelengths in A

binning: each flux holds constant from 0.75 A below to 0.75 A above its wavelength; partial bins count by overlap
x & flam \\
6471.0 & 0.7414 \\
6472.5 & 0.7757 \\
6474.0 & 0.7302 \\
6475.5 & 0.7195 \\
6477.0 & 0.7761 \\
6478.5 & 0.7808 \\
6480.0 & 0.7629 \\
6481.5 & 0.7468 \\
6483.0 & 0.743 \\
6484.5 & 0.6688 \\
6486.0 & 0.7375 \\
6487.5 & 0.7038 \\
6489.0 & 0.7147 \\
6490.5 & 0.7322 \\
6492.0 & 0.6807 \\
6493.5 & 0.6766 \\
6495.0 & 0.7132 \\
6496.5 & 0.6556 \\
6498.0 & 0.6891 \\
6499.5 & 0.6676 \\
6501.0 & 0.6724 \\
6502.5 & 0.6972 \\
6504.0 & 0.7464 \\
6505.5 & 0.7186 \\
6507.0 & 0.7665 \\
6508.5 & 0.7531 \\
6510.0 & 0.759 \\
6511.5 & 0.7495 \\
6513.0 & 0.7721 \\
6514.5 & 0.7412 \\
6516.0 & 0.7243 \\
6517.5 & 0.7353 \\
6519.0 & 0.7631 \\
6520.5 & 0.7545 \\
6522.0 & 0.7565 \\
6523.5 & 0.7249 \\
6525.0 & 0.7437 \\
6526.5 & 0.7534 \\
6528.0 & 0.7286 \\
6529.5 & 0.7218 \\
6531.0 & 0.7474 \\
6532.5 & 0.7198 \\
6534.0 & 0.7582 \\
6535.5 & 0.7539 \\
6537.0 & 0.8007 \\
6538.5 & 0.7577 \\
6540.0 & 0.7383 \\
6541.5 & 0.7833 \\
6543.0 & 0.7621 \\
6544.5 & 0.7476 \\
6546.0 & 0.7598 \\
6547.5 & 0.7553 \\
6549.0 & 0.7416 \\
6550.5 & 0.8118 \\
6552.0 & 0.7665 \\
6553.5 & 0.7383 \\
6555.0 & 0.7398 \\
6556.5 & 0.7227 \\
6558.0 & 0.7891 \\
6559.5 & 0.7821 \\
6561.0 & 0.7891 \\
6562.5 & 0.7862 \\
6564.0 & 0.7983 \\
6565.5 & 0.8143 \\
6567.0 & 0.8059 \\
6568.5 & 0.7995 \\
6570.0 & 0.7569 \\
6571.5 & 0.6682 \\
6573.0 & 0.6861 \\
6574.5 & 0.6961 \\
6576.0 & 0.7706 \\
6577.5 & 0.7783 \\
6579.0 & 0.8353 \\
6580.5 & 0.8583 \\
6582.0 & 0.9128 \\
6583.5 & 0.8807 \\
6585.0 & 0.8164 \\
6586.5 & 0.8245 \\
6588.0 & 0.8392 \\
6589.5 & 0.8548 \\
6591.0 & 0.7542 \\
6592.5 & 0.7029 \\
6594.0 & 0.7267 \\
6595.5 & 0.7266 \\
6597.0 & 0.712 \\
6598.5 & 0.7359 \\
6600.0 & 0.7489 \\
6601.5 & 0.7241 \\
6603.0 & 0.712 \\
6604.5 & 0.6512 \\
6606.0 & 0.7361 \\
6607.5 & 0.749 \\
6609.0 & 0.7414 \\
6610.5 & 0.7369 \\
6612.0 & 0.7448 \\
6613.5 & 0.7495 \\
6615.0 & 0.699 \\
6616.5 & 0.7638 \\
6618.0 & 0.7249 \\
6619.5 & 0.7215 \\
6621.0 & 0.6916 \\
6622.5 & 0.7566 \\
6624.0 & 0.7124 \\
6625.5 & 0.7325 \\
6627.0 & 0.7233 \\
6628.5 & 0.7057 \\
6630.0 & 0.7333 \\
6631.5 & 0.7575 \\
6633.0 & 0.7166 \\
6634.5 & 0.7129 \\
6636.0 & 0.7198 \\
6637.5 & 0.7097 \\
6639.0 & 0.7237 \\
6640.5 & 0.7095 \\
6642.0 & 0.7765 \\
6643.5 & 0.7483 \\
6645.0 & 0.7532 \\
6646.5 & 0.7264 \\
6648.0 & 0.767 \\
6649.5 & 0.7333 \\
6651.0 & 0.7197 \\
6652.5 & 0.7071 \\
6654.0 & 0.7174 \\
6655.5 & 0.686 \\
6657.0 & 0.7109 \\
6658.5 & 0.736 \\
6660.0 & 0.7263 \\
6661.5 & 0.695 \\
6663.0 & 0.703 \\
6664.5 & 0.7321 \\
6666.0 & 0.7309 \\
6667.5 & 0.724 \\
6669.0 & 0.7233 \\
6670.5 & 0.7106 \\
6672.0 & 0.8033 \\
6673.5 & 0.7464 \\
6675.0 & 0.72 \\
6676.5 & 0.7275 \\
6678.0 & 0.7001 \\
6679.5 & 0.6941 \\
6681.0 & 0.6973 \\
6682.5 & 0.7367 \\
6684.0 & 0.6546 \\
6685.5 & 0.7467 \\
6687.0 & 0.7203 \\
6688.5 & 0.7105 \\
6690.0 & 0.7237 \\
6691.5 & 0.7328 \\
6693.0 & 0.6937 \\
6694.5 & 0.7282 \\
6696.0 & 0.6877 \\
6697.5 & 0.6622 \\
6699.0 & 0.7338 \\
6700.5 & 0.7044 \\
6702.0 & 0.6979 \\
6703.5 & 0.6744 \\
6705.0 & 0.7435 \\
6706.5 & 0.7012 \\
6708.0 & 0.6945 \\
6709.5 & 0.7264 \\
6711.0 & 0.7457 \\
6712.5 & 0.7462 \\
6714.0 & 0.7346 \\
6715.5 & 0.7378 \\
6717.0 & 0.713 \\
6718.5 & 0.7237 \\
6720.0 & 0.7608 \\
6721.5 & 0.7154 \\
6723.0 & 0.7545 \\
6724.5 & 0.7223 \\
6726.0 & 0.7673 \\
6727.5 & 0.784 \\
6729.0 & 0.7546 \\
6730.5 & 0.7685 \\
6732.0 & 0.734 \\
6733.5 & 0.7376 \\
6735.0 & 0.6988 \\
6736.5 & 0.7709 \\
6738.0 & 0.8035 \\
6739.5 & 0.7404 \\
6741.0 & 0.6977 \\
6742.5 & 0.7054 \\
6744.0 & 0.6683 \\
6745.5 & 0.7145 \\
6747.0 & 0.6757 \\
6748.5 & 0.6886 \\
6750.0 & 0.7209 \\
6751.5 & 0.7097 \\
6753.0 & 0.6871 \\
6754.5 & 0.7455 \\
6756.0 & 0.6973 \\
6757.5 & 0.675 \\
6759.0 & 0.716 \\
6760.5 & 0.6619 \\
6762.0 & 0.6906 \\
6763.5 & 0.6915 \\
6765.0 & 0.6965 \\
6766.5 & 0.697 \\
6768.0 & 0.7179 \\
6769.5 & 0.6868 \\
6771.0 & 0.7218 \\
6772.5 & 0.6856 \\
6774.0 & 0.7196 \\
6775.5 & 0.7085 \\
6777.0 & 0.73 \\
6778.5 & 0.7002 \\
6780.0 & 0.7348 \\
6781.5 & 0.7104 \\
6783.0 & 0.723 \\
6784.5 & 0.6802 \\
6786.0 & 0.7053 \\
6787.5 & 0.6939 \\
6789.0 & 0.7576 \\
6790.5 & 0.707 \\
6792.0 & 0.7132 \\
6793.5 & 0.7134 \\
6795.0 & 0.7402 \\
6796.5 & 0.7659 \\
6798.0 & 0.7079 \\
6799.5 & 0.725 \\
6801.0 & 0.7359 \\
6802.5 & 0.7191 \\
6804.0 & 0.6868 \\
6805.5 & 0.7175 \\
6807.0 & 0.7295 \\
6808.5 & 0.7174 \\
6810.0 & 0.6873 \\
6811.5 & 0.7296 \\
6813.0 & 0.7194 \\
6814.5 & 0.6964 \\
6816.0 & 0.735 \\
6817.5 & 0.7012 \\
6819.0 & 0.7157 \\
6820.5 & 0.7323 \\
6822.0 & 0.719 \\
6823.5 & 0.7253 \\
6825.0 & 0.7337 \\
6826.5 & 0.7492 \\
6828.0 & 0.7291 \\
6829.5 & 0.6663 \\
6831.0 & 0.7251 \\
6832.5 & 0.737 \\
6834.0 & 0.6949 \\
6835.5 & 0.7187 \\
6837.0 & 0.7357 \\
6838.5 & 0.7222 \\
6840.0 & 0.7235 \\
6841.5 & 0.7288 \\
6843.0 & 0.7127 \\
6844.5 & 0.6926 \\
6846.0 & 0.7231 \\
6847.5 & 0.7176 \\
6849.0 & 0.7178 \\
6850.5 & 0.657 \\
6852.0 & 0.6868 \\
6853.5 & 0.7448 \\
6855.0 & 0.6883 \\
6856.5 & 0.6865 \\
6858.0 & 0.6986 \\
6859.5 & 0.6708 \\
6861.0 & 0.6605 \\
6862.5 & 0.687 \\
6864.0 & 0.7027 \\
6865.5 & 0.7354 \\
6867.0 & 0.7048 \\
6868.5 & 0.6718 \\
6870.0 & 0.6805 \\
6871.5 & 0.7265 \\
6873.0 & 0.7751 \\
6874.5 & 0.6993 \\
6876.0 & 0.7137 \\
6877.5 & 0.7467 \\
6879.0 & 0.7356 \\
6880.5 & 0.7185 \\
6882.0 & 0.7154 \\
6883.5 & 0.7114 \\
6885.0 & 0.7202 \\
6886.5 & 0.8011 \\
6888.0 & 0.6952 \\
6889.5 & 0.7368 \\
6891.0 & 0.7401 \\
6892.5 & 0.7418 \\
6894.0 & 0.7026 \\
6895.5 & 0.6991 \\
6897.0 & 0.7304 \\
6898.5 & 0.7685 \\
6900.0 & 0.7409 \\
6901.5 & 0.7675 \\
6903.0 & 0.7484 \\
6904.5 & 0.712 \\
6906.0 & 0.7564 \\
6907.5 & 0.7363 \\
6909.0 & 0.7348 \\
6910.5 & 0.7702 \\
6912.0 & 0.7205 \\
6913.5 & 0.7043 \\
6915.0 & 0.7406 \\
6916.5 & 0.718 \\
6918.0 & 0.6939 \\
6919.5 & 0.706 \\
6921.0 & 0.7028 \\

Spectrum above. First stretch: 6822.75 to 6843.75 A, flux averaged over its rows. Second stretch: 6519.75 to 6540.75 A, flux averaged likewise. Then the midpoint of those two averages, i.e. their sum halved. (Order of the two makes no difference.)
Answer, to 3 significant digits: 0.734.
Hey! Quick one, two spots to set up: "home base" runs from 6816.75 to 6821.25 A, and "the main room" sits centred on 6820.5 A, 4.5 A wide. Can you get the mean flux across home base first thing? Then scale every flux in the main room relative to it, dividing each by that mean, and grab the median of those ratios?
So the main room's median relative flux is 1.00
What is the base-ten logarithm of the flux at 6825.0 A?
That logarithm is -0.134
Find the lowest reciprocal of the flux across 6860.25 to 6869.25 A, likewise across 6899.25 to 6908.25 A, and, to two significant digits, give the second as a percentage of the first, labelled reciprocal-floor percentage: 96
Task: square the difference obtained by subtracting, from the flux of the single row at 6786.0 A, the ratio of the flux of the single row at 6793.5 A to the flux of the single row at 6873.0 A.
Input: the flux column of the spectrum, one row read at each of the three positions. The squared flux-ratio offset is 0.046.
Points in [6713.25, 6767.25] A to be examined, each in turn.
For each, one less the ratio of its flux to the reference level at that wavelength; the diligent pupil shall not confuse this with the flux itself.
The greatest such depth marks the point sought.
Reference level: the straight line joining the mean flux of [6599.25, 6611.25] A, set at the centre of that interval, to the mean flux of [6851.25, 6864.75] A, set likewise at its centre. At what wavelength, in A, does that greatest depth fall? 6760.5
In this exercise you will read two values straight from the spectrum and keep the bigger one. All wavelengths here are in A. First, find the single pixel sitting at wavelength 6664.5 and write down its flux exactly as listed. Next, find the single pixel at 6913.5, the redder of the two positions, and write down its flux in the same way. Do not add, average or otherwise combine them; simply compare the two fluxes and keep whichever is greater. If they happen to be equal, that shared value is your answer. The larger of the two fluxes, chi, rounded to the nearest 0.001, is 0.732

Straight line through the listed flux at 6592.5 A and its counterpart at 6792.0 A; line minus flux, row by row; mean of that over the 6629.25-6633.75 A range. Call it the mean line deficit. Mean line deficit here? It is -0.031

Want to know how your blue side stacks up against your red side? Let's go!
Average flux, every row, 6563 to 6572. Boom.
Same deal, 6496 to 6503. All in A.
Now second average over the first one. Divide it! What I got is 0.87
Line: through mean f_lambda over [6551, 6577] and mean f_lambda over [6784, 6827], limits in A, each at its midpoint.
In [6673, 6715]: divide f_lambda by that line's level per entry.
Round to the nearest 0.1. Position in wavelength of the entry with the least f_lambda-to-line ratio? 6684.0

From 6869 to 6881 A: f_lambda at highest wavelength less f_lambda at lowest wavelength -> 0.038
